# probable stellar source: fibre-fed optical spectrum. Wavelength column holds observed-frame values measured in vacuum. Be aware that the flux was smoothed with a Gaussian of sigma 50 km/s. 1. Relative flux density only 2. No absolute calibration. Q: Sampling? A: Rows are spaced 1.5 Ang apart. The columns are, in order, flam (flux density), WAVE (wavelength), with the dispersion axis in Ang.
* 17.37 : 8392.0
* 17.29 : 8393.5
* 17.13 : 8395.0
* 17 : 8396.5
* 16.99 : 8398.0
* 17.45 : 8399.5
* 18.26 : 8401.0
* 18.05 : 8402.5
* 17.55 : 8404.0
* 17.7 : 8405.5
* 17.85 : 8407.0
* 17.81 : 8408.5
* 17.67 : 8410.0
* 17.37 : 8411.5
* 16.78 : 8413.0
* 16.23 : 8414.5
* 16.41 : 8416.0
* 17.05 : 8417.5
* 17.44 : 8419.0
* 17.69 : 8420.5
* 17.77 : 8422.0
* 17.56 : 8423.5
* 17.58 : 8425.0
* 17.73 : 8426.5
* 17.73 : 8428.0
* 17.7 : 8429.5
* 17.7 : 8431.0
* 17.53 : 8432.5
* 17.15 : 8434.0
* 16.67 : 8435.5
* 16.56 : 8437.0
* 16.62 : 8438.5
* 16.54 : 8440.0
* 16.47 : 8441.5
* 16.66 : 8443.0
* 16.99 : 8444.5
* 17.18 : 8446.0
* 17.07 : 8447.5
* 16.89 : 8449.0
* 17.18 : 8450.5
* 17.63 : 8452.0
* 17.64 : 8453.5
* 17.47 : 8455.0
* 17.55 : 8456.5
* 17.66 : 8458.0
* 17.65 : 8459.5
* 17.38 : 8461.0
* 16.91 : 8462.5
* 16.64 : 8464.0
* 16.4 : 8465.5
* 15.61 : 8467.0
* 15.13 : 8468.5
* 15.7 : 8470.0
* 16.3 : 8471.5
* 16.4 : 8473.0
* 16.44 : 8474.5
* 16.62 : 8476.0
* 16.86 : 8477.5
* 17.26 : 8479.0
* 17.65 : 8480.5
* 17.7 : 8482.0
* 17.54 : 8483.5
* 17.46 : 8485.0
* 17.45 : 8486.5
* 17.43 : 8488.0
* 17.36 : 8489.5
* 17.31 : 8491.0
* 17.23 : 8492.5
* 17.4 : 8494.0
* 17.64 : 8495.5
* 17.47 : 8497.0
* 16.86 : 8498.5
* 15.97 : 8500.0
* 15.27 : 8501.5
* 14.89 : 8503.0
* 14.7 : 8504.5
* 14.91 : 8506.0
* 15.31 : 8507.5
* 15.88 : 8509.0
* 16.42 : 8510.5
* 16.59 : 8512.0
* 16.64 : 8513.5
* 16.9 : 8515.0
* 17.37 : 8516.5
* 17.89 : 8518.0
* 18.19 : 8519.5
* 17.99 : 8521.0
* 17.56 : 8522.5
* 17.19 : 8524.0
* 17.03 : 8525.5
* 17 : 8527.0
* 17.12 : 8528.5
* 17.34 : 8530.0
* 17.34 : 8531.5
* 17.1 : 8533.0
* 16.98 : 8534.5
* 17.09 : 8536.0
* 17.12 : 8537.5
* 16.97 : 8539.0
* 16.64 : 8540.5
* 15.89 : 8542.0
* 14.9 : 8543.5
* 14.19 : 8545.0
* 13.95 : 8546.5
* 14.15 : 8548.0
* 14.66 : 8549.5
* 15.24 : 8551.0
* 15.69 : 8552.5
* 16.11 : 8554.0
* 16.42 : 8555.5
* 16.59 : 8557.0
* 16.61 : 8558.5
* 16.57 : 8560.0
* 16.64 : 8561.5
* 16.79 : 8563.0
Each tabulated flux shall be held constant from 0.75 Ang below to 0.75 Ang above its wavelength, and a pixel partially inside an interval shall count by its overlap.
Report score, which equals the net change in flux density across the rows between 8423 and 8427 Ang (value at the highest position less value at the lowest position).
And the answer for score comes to 0.2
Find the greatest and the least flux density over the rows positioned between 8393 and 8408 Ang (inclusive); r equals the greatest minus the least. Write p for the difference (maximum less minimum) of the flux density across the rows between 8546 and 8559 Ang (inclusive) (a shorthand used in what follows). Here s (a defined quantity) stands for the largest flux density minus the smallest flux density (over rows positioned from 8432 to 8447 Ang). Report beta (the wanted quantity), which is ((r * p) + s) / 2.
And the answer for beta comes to 2.2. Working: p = 2.7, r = 1.3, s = 1.1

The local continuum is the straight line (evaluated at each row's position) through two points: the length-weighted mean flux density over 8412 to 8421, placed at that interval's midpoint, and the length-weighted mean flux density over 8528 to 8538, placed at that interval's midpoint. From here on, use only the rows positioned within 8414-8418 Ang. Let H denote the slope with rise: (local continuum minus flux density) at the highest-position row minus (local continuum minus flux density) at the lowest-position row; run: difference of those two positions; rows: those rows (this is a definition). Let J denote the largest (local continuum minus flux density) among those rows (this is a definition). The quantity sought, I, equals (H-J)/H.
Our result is 4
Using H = -0.27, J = 0.7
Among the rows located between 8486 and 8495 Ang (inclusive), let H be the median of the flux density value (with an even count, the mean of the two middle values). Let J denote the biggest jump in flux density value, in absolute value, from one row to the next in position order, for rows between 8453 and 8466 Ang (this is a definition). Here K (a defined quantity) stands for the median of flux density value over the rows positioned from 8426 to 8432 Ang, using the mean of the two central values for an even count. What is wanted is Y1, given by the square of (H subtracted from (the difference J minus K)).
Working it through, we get 1199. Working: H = 17.4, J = 0.47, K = 17.7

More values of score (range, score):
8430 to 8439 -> -1.1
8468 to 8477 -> 1.5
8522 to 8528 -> -0.6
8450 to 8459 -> 0.5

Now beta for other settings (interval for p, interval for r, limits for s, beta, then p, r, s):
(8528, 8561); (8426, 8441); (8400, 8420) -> 3.0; 3.4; 1.2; 2.0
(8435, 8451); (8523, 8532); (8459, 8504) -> 1.5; 0.7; 0.3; 2.8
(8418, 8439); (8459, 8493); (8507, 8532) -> 3.0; 1.2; 2.6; 2.9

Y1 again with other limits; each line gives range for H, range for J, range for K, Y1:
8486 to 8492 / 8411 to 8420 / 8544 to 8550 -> 956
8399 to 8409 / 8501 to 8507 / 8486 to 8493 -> 1210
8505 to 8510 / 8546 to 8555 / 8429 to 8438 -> 1028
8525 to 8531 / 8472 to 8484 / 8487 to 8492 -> 1158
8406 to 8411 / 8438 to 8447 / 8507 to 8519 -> 1162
